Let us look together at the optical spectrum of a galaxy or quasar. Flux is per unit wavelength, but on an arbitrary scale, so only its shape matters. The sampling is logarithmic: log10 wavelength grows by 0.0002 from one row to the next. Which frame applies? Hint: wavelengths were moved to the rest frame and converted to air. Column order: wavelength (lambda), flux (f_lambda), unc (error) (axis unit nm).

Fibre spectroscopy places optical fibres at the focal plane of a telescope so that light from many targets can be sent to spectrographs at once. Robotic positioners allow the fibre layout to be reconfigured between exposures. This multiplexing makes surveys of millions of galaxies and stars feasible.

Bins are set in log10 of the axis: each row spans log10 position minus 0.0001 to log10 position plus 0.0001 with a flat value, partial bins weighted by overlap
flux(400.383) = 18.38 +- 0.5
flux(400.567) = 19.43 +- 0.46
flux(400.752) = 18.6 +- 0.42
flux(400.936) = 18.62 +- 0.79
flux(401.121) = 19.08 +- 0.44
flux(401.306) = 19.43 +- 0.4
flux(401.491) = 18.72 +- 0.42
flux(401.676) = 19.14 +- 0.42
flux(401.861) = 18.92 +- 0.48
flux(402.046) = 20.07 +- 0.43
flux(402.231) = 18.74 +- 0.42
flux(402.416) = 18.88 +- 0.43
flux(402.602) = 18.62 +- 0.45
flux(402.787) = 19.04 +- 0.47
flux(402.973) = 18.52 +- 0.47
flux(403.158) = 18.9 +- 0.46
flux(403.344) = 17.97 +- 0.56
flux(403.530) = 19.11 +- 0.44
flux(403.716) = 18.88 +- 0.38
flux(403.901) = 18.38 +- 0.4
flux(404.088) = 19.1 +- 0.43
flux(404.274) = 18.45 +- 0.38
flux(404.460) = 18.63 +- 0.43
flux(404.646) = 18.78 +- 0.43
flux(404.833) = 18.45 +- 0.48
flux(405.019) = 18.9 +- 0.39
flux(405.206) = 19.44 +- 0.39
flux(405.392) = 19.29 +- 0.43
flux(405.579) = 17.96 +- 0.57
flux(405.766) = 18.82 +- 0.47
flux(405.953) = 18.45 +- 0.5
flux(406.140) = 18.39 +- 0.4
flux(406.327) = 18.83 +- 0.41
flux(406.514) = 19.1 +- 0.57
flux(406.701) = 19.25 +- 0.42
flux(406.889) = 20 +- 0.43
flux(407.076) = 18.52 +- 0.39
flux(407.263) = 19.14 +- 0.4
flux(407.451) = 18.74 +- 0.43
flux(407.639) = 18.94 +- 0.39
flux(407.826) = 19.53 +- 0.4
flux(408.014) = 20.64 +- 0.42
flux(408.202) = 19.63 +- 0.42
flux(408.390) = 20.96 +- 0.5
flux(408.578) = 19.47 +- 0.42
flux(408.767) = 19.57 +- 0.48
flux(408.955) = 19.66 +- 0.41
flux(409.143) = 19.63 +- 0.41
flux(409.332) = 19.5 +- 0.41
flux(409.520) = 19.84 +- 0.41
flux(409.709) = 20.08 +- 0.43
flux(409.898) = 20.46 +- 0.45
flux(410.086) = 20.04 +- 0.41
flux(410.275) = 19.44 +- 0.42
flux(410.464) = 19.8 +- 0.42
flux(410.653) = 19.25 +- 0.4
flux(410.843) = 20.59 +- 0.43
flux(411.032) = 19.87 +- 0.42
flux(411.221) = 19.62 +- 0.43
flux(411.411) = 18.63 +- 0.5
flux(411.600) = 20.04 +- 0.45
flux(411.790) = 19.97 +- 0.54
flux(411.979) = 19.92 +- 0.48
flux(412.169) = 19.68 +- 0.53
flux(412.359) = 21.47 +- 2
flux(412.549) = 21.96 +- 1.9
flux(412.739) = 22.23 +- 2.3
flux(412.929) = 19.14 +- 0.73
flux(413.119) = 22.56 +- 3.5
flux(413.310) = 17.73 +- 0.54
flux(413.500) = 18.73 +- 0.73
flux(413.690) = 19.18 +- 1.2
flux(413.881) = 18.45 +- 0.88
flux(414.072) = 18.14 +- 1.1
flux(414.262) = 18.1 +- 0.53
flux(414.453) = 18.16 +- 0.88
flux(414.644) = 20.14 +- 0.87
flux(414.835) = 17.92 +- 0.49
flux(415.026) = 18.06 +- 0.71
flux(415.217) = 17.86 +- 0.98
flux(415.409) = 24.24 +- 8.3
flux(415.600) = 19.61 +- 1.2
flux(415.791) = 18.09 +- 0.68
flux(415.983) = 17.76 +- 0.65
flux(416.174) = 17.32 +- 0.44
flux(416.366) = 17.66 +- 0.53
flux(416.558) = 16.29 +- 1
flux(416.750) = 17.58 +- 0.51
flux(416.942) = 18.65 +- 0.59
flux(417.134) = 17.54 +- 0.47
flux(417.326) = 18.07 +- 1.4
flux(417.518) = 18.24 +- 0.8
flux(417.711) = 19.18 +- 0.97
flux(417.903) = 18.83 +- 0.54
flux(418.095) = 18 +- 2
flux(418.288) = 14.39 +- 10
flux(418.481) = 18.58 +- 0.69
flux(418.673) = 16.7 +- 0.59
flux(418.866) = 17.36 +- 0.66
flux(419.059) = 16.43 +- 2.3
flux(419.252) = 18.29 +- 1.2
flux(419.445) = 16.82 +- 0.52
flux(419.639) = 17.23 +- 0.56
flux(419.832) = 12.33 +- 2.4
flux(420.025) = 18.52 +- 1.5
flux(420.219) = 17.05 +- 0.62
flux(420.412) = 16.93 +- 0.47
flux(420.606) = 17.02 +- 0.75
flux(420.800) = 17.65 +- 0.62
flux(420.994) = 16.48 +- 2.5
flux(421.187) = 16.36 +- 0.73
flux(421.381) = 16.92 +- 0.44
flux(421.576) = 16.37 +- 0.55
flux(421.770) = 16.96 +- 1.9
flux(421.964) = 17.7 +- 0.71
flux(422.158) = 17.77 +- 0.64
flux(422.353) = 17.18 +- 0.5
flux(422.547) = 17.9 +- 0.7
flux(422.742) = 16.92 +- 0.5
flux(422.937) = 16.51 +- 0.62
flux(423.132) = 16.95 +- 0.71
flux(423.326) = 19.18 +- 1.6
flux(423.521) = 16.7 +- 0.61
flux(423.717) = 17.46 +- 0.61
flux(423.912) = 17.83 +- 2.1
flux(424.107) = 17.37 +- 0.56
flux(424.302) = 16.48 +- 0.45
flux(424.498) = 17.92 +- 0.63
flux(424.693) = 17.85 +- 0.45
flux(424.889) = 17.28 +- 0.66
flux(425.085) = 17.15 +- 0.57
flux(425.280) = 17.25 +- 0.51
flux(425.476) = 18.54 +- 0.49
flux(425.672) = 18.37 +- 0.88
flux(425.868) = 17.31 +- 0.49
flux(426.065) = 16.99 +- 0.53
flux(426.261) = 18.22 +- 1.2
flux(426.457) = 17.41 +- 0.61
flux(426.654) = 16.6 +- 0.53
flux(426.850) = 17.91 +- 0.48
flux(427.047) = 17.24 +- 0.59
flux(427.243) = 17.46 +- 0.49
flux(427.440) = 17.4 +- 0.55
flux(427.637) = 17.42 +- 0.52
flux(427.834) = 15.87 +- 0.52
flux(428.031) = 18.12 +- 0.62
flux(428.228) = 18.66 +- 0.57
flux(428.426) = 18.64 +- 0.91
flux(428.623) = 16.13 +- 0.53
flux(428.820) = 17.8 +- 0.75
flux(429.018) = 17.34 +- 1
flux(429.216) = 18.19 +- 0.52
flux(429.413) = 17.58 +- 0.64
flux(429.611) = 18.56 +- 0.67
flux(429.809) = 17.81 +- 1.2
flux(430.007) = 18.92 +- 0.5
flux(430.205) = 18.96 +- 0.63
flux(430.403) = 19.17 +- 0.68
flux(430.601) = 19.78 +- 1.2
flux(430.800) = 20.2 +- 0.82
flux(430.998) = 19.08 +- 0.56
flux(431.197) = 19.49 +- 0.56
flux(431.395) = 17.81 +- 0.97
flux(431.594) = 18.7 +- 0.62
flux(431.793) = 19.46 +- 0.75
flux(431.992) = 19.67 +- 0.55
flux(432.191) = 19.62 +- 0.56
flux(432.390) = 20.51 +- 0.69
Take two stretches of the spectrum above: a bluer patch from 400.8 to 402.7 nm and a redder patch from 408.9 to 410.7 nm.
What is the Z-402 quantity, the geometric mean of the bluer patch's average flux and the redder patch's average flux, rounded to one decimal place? 19.4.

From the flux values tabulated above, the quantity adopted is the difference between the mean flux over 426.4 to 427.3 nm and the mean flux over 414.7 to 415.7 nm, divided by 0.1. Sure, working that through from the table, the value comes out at -22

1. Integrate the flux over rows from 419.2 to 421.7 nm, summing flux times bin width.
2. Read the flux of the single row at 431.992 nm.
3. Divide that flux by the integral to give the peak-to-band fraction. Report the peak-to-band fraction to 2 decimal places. 0.47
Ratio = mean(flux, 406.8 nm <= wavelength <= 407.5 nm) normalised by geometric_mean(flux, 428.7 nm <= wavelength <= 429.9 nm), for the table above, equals 1.07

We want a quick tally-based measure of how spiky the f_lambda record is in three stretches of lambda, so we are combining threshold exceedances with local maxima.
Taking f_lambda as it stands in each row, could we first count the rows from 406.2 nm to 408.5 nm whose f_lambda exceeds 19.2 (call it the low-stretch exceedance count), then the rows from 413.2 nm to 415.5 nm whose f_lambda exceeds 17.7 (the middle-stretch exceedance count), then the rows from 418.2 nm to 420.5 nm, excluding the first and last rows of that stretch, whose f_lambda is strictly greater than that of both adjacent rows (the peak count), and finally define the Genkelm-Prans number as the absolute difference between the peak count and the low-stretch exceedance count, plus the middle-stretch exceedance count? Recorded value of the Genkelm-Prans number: 13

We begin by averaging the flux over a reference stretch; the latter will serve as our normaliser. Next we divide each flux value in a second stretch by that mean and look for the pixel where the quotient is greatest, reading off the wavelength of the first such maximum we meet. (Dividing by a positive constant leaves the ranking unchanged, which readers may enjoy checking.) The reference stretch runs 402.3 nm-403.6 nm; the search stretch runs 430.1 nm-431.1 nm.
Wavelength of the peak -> 430.800 nm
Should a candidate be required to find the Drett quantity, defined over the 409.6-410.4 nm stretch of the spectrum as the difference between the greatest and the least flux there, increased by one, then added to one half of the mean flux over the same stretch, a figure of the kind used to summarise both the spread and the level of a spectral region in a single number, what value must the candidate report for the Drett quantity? 12.0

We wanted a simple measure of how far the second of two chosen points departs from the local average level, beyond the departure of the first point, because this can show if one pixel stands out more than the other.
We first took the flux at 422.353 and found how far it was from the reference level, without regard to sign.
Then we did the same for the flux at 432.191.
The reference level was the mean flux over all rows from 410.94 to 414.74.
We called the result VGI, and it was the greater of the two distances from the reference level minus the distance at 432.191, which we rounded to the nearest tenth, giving 2.4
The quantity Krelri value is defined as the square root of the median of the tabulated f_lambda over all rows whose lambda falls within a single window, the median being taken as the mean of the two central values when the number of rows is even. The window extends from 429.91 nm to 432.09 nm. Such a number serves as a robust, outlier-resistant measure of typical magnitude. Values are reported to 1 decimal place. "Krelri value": 4.4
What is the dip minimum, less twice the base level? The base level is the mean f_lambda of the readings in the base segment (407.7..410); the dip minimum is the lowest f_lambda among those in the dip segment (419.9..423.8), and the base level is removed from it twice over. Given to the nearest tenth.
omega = -23.5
